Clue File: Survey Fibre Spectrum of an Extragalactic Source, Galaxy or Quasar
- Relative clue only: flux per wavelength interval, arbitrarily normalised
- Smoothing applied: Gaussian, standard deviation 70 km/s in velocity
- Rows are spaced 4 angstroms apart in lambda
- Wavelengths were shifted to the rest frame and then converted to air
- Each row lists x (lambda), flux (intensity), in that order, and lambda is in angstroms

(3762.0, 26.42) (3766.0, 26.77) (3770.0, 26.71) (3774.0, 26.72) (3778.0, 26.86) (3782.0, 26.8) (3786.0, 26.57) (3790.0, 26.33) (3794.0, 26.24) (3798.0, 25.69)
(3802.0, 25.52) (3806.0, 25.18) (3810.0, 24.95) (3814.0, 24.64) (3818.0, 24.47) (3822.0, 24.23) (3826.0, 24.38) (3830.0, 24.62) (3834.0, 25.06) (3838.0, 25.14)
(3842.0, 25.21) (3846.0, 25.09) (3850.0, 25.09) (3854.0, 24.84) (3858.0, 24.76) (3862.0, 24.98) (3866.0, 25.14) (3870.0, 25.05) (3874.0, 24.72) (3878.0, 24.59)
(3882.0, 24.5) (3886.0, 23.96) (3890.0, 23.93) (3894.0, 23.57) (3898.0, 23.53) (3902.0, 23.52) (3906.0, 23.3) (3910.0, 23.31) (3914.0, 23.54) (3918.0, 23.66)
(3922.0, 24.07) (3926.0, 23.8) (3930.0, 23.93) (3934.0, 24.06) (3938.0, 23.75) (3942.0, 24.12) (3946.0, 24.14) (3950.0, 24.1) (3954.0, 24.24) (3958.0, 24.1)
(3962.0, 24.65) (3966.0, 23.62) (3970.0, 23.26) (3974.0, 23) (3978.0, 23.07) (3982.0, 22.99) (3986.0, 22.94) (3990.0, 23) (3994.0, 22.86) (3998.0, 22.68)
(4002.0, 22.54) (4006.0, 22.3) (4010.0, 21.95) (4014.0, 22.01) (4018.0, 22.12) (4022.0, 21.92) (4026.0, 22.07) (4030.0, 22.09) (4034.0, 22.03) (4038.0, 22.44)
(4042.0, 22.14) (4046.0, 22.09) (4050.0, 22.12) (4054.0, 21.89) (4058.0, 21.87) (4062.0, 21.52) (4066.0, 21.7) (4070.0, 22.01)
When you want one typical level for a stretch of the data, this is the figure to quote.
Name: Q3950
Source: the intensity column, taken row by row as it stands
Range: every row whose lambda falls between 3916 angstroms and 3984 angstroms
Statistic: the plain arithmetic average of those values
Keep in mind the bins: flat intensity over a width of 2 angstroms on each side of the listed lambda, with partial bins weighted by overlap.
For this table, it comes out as 23.8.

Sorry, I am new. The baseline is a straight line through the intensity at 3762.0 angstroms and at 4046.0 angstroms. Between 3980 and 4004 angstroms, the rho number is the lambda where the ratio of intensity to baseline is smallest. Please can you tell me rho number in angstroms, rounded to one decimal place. 4002.0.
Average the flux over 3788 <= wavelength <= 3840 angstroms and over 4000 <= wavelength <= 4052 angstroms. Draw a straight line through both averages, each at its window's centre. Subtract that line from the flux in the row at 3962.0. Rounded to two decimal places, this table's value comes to 1.61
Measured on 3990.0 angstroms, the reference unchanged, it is 0.36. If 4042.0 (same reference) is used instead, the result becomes 0.22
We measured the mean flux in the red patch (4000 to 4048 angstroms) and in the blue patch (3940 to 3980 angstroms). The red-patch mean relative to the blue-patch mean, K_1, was 0.929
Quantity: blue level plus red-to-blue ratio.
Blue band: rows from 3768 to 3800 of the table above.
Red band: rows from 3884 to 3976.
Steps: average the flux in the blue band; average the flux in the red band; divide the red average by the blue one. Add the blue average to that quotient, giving 27.4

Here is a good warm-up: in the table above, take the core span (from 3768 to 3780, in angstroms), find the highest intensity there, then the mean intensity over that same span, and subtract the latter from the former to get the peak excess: 0.10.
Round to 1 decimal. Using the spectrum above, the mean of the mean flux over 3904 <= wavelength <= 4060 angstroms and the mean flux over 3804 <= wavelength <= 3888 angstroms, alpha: 23.9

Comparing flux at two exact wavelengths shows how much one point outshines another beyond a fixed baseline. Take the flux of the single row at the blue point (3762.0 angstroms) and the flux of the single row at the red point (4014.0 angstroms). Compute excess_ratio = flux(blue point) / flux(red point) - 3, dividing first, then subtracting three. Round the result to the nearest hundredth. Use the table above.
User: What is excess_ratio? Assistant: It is -1.80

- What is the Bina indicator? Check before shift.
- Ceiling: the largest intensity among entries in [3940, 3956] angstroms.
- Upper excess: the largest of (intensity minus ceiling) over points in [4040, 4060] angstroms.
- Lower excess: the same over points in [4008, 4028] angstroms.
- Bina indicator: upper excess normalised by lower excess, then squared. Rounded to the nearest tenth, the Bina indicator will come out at 1.0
